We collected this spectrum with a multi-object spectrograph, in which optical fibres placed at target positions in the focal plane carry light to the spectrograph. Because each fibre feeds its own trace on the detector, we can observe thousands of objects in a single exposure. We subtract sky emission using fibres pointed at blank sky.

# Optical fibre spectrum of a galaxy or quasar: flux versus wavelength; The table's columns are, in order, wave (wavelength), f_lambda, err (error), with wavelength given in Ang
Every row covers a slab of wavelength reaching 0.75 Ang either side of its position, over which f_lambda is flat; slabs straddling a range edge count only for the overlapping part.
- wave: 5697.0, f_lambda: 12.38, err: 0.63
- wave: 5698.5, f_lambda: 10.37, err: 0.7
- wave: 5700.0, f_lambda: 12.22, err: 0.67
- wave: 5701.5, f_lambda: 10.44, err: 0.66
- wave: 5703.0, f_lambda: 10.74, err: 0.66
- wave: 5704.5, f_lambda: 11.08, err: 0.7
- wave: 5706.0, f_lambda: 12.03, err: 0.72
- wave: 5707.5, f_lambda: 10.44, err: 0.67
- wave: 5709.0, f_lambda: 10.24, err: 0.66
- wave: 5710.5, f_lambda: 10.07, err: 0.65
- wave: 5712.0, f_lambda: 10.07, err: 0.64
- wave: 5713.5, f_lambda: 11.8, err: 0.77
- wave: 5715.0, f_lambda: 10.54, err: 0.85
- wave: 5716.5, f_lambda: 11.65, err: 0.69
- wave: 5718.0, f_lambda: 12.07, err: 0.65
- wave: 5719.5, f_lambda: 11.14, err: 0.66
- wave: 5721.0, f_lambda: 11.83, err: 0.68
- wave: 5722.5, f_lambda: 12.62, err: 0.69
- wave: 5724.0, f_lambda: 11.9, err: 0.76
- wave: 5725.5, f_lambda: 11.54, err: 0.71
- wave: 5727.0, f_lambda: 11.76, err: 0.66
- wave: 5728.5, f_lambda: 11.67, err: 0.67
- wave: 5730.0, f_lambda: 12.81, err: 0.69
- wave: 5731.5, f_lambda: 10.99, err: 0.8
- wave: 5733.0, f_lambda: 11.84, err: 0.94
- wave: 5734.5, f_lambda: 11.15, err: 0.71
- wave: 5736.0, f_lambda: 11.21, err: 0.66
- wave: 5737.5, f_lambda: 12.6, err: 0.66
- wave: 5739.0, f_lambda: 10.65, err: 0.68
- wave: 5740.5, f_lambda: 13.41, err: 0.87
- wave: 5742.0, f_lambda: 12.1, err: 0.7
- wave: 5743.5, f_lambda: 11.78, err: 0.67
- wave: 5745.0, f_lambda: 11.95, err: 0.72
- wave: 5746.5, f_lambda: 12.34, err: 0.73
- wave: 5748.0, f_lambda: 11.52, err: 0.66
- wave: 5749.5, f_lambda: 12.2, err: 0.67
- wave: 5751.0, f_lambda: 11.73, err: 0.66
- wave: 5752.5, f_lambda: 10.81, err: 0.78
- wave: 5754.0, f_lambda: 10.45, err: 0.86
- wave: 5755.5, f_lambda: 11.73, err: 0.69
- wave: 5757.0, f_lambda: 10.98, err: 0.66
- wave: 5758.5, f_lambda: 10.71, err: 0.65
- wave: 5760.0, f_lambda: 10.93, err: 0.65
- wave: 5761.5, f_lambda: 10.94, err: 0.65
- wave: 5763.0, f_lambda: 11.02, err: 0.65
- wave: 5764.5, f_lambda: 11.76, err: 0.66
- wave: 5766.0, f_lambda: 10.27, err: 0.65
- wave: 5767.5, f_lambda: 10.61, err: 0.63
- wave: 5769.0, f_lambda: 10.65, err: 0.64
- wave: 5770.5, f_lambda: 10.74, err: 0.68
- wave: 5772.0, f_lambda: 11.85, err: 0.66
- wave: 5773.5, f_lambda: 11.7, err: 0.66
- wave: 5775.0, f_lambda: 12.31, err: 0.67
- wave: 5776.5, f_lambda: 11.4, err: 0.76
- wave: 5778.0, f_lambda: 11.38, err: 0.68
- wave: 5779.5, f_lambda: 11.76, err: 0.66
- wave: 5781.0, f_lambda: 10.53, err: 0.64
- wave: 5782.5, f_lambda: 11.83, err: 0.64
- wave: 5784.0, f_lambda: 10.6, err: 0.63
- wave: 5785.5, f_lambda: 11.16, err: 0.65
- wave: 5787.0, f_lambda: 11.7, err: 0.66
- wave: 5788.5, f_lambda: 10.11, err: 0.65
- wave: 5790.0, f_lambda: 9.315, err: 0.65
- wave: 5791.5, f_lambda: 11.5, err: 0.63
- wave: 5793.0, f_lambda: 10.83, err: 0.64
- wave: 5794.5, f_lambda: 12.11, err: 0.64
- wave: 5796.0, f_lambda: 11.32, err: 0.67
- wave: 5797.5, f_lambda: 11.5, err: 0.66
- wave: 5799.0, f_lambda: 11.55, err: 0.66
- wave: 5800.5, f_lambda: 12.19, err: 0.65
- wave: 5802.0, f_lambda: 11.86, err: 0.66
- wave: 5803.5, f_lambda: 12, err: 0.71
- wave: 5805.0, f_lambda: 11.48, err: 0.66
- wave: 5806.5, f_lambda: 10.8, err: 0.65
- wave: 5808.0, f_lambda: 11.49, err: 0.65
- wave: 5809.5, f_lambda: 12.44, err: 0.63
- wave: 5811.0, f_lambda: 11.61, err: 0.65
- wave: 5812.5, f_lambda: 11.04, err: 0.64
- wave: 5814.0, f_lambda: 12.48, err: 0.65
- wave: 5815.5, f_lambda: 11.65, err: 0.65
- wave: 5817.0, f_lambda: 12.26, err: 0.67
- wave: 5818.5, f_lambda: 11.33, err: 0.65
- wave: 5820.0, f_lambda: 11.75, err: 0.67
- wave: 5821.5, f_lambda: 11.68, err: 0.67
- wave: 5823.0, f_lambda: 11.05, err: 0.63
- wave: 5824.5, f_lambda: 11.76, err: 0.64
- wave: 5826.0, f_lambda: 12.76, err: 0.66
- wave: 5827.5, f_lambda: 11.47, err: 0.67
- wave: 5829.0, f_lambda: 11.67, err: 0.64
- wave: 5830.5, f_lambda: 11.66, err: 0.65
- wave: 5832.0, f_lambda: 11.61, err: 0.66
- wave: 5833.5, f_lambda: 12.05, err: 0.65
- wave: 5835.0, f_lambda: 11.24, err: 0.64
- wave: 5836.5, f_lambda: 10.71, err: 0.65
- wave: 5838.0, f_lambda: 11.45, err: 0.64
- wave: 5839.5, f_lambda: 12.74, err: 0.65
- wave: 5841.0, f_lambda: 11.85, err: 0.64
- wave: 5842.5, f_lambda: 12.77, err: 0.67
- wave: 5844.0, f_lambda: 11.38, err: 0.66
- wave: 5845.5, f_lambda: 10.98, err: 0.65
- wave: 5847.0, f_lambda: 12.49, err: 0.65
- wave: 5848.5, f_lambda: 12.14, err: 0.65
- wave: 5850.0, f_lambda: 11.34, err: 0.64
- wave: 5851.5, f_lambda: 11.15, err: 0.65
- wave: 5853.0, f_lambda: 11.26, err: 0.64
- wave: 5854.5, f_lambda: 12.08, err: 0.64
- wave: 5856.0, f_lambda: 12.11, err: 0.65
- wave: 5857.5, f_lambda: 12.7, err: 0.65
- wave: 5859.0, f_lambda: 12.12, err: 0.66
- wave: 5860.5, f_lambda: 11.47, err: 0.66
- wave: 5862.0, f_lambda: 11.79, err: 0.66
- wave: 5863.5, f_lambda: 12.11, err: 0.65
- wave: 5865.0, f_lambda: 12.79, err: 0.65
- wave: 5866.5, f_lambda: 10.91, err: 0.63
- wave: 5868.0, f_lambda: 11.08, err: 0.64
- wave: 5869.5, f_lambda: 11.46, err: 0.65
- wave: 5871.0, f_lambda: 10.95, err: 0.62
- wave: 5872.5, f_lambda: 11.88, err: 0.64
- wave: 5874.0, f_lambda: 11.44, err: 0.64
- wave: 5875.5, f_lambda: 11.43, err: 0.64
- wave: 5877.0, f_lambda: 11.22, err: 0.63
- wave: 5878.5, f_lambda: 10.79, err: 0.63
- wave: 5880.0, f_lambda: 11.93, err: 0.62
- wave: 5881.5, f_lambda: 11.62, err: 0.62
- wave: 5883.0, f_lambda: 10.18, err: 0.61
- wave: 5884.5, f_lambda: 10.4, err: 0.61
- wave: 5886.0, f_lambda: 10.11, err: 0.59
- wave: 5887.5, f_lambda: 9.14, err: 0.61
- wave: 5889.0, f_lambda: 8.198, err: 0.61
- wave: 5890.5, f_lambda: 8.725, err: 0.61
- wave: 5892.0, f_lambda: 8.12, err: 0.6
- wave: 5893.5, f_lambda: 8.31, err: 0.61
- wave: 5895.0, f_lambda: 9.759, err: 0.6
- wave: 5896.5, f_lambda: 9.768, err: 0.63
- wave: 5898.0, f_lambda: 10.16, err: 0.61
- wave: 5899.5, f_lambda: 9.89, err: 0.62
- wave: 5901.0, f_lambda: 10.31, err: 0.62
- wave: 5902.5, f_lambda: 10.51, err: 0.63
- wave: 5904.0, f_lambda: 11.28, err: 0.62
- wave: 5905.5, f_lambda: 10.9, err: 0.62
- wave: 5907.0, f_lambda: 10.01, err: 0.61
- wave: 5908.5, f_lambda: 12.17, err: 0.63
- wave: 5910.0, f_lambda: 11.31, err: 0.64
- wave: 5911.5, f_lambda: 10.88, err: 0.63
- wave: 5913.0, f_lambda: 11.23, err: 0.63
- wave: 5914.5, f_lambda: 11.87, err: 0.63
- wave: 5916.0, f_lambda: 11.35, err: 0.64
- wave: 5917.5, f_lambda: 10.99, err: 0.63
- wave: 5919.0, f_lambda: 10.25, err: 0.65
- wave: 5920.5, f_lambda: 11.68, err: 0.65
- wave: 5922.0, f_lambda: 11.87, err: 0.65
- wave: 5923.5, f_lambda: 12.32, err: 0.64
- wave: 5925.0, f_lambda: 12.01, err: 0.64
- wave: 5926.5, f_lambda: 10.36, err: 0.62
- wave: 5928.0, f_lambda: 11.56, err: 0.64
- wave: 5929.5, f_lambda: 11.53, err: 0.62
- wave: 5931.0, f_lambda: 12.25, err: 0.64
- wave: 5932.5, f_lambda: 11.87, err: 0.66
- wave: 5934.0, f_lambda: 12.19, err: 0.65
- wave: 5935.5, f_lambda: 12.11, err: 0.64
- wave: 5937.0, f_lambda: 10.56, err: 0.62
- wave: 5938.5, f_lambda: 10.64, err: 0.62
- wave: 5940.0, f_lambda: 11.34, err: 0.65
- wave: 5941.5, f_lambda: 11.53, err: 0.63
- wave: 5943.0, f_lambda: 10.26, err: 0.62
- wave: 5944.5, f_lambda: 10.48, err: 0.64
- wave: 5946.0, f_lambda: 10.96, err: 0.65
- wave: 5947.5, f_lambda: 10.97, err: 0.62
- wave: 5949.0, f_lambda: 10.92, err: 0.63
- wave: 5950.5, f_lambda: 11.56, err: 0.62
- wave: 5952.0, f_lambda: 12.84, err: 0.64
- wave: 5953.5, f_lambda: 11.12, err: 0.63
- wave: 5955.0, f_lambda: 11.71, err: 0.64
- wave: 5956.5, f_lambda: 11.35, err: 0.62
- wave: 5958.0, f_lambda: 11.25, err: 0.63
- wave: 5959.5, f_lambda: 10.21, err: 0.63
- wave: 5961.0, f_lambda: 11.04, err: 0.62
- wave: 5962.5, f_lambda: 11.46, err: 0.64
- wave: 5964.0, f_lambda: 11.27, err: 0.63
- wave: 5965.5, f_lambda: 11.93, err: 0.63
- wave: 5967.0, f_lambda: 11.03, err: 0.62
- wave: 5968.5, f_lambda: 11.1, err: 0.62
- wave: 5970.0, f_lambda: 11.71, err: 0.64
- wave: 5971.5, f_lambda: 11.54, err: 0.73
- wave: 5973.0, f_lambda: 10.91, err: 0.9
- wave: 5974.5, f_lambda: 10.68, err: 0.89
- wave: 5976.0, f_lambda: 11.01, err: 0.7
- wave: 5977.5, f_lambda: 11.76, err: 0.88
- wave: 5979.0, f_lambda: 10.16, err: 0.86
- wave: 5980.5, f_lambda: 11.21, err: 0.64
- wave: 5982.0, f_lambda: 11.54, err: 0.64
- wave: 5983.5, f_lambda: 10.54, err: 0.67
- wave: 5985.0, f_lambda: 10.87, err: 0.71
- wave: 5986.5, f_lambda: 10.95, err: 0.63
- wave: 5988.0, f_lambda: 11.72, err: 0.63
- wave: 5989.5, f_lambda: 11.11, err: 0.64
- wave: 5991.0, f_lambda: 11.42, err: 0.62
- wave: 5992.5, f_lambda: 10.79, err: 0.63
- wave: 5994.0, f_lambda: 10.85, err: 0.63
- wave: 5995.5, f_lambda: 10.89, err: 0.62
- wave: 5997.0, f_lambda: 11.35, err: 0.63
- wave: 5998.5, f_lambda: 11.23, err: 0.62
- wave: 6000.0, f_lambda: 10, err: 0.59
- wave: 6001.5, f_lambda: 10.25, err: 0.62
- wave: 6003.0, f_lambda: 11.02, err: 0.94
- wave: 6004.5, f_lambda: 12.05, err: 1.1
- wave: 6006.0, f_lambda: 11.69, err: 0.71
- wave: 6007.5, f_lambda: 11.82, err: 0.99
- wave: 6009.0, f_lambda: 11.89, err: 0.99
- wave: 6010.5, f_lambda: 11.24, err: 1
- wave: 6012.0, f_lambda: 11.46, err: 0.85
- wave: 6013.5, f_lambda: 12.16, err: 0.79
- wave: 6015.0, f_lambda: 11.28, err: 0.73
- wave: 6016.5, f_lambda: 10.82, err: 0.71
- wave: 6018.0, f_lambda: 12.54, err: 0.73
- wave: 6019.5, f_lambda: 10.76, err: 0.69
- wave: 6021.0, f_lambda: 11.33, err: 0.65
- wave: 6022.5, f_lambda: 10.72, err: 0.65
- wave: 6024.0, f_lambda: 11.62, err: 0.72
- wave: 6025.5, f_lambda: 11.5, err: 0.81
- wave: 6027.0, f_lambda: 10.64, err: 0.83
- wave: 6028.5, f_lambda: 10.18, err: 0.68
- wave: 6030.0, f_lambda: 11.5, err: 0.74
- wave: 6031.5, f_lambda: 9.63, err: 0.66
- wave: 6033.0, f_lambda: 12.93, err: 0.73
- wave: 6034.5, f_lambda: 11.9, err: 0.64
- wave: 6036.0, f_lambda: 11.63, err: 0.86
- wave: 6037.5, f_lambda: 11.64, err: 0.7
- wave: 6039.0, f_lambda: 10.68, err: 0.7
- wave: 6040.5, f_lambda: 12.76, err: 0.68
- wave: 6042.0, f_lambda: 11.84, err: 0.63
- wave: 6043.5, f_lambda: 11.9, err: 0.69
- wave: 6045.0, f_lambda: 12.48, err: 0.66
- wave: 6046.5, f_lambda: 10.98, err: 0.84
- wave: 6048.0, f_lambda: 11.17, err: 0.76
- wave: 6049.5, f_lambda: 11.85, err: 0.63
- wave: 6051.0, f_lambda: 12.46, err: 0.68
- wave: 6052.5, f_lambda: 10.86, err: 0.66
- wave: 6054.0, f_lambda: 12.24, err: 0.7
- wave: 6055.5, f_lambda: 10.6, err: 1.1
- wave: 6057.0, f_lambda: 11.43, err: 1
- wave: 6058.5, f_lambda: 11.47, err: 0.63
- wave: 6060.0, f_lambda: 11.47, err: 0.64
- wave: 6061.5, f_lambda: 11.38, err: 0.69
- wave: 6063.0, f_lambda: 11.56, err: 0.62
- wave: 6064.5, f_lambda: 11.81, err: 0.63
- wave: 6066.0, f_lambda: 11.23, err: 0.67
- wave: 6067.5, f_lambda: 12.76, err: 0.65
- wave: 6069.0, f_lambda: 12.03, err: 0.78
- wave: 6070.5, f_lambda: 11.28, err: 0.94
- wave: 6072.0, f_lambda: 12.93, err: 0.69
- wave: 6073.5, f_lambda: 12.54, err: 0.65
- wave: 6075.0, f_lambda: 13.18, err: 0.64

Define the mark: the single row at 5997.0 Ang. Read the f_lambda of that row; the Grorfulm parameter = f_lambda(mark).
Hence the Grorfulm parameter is 11.35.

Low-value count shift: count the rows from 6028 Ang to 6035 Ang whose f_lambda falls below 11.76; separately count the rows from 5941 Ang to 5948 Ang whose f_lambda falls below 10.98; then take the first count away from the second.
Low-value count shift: 1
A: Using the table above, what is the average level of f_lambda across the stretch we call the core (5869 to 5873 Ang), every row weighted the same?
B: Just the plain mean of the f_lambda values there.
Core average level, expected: 11.4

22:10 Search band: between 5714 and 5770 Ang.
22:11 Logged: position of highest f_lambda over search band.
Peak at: 5740.5 Ang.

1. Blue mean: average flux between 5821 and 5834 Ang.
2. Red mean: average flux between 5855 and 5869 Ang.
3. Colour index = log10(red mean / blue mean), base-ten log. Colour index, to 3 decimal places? 0.006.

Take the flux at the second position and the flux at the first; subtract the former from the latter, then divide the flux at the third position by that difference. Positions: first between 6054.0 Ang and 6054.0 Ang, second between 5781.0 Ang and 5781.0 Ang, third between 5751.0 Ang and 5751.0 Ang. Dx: 7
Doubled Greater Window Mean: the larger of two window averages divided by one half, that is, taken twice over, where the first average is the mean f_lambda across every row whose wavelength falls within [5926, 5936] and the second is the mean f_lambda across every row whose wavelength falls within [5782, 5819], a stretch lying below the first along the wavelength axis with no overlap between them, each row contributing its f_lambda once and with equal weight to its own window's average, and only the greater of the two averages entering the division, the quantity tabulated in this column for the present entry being 23.4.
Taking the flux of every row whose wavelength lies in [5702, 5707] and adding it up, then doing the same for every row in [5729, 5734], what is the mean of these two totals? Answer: 34.7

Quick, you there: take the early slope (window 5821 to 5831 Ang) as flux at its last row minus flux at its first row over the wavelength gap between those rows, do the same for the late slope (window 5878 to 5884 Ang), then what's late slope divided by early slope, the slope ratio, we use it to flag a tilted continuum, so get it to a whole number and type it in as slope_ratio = 61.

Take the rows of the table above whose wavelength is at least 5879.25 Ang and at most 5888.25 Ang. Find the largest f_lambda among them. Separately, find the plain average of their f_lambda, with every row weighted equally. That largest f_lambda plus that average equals 22.5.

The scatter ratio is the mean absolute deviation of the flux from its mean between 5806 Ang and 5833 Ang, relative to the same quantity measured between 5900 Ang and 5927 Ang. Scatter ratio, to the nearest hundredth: 0.62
